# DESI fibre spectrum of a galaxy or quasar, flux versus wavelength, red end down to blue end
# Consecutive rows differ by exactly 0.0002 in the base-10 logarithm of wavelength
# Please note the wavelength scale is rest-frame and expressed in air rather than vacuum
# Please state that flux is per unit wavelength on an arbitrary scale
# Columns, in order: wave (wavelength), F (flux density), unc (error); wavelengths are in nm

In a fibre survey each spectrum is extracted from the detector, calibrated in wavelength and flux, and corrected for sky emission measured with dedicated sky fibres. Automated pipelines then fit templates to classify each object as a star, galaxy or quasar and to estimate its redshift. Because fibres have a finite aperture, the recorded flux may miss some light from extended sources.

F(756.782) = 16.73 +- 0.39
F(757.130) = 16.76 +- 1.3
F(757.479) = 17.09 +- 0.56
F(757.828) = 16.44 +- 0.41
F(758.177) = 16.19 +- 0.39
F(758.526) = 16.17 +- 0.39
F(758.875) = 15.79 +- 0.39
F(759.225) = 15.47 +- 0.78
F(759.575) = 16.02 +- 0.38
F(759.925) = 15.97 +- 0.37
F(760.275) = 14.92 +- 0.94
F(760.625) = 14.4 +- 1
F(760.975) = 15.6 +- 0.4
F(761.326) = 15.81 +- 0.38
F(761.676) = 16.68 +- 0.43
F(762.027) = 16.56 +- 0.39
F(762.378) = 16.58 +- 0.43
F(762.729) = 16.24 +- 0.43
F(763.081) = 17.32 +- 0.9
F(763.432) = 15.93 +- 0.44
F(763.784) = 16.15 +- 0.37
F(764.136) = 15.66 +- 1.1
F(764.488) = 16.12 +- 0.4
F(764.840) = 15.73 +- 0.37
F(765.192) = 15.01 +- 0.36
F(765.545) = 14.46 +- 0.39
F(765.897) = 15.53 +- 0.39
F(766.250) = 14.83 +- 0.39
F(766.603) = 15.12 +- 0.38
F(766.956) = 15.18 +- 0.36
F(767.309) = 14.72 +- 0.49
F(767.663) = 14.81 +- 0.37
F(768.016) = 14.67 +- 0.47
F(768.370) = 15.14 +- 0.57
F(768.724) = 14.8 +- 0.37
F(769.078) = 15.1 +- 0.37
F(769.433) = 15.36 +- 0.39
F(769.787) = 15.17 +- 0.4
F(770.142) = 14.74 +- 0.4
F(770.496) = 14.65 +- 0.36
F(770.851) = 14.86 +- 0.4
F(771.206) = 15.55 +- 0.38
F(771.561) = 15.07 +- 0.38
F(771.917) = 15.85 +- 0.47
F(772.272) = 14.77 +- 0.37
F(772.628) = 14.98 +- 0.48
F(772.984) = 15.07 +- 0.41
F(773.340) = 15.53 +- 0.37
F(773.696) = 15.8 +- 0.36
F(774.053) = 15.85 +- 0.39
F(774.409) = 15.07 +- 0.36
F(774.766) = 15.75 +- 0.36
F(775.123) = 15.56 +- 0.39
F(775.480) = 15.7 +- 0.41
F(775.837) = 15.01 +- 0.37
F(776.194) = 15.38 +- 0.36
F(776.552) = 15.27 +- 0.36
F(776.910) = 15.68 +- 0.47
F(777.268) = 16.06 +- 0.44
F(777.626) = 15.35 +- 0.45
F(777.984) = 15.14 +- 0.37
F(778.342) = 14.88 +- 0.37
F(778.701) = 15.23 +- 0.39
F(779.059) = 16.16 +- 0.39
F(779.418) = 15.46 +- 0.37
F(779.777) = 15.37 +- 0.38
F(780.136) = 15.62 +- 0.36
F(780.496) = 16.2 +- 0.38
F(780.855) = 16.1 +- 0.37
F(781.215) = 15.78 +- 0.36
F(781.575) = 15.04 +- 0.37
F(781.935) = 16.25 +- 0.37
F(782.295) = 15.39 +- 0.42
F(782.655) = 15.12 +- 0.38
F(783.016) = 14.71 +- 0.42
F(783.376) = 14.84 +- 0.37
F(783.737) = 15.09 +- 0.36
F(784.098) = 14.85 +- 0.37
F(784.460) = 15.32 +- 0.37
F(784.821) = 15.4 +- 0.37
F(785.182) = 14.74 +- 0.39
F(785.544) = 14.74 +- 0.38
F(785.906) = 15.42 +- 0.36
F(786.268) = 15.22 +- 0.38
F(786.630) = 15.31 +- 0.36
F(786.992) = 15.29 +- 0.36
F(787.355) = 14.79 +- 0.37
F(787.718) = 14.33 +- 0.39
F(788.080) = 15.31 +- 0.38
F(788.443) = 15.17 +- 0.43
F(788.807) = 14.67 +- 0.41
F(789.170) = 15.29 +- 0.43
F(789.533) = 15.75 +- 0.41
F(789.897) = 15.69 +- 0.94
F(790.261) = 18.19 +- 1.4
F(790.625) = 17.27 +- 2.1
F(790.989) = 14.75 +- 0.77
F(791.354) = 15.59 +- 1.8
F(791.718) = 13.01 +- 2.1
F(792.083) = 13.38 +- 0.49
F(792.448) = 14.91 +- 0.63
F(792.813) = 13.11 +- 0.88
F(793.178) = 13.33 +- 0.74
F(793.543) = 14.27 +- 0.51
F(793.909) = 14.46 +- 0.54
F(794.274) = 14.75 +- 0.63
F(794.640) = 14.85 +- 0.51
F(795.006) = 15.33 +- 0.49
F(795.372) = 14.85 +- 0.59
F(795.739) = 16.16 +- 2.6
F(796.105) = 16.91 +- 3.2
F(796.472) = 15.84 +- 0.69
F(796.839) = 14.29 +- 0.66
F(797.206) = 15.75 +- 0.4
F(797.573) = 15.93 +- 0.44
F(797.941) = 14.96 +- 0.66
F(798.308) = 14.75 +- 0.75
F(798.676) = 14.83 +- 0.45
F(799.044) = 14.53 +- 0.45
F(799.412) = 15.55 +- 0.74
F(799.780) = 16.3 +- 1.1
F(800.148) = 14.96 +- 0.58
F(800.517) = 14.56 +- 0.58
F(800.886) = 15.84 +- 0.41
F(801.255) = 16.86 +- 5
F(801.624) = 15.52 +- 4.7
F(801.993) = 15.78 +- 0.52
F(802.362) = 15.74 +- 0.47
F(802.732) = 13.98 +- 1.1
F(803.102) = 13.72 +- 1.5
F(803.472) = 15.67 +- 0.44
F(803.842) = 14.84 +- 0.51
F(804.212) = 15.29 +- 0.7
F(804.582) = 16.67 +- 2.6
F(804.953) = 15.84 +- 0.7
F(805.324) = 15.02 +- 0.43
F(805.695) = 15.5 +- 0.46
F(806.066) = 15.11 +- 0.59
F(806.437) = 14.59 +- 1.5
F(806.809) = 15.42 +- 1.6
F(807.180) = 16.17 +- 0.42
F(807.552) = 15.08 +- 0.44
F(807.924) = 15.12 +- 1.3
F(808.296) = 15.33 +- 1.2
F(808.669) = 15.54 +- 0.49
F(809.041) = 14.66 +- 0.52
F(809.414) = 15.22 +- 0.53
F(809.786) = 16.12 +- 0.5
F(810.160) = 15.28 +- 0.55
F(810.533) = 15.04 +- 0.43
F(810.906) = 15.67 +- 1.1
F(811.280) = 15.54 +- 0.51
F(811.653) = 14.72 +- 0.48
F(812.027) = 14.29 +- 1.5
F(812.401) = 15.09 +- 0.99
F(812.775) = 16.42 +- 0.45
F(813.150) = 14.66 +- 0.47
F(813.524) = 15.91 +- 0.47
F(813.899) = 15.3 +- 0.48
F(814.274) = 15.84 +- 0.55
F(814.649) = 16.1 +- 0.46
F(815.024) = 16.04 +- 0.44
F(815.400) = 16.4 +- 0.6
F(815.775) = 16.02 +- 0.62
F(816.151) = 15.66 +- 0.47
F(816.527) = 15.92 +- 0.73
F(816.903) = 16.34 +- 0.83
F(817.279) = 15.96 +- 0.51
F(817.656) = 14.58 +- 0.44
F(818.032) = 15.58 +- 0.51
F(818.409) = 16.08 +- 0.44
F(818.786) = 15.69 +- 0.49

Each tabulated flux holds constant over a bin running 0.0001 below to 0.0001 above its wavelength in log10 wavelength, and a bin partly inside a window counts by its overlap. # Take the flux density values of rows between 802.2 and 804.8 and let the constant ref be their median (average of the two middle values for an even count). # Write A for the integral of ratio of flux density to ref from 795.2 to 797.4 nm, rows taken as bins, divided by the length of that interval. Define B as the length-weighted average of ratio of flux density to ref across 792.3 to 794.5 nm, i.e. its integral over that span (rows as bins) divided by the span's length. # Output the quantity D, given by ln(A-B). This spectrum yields -2.3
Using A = 1.02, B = 0.93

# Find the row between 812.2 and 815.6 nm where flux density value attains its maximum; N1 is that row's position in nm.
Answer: 812.775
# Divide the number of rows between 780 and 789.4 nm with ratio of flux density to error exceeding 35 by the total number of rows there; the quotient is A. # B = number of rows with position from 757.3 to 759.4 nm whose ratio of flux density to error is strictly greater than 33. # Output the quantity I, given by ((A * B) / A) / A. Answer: 4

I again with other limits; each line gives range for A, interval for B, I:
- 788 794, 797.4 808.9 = 27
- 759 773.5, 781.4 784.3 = 11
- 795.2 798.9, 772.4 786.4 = 190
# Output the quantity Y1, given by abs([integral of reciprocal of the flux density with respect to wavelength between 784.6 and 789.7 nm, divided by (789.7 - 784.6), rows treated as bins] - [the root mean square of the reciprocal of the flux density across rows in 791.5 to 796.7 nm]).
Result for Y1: 0.0026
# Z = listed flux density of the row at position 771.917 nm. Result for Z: 15.85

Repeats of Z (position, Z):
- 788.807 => 14.67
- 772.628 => 14.98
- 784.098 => 14.85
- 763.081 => 17.32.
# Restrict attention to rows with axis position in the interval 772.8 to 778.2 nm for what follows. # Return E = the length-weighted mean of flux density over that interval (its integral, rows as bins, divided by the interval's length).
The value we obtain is 15.5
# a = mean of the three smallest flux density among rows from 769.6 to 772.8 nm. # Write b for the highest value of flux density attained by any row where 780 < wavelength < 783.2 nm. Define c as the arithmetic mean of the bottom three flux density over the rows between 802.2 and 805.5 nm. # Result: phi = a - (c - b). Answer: 16.8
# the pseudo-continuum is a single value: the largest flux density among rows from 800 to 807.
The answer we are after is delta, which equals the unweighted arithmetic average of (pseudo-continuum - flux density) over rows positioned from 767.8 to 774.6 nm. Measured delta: 1.7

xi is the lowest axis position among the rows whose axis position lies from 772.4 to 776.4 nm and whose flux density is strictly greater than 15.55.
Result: 773.696 nm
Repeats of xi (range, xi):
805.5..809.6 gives 807.180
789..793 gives 789.533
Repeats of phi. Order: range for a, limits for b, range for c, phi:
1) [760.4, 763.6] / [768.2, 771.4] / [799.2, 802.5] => 15.8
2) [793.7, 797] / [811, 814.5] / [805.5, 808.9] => 16.0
